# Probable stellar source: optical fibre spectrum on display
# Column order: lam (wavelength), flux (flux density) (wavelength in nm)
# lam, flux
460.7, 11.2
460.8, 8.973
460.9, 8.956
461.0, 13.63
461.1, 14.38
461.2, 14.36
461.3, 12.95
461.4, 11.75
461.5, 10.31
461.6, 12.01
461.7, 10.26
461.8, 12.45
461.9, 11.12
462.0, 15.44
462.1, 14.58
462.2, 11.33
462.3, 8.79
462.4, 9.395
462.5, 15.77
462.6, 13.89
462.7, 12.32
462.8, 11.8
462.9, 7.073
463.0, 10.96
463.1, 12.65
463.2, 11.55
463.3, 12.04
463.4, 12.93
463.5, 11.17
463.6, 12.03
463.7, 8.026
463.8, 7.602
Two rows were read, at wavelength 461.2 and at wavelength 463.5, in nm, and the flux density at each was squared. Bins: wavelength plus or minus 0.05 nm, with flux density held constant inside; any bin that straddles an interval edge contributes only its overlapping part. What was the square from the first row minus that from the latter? 81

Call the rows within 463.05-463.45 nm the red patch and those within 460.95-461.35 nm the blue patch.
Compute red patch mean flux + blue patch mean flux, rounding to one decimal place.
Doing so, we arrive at 26.1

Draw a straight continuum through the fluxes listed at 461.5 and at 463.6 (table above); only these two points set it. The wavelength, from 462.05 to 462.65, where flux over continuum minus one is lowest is 462.3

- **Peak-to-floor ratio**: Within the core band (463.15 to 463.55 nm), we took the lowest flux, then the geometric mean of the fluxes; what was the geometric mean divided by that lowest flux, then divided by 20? 0.053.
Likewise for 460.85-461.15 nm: 0.067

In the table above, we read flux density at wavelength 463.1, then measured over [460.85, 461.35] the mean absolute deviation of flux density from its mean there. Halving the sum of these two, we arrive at 7.1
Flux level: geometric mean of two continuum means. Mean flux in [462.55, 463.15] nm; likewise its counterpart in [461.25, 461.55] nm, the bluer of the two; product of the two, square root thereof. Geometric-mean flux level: 11.6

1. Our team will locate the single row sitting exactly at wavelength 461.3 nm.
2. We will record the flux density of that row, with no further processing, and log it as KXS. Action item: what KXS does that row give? 12.95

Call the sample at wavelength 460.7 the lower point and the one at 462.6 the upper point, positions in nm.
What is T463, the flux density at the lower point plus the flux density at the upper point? 25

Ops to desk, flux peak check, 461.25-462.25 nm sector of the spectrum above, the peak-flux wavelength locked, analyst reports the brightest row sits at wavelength 462.0 nm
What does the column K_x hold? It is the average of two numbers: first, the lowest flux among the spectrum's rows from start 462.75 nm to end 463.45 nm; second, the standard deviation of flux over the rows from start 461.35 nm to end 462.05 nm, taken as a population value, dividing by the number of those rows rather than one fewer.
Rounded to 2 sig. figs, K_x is 4.4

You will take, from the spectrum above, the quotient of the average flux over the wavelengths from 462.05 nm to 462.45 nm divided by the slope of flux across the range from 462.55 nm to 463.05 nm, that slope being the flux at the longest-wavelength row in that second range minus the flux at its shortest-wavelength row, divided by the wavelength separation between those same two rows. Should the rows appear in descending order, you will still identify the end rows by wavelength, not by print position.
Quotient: -1.5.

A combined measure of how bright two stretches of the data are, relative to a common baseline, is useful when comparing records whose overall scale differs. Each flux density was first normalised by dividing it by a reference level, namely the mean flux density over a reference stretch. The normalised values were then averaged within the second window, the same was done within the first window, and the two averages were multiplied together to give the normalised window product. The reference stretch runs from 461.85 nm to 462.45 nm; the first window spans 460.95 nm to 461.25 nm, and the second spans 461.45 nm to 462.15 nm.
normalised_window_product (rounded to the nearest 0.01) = 1.25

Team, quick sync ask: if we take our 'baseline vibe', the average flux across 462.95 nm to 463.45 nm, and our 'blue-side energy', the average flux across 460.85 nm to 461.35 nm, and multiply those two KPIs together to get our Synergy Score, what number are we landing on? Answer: 154.6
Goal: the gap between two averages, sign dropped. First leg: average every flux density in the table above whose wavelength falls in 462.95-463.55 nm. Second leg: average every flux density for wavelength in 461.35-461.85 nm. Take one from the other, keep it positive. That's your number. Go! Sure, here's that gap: 0.5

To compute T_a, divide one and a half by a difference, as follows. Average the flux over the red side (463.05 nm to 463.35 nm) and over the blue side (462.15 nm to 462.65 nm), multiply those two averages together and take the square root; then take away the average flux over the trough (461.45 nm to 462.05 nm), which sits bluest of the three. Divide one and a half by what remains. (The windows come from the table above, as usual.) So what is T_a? 60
